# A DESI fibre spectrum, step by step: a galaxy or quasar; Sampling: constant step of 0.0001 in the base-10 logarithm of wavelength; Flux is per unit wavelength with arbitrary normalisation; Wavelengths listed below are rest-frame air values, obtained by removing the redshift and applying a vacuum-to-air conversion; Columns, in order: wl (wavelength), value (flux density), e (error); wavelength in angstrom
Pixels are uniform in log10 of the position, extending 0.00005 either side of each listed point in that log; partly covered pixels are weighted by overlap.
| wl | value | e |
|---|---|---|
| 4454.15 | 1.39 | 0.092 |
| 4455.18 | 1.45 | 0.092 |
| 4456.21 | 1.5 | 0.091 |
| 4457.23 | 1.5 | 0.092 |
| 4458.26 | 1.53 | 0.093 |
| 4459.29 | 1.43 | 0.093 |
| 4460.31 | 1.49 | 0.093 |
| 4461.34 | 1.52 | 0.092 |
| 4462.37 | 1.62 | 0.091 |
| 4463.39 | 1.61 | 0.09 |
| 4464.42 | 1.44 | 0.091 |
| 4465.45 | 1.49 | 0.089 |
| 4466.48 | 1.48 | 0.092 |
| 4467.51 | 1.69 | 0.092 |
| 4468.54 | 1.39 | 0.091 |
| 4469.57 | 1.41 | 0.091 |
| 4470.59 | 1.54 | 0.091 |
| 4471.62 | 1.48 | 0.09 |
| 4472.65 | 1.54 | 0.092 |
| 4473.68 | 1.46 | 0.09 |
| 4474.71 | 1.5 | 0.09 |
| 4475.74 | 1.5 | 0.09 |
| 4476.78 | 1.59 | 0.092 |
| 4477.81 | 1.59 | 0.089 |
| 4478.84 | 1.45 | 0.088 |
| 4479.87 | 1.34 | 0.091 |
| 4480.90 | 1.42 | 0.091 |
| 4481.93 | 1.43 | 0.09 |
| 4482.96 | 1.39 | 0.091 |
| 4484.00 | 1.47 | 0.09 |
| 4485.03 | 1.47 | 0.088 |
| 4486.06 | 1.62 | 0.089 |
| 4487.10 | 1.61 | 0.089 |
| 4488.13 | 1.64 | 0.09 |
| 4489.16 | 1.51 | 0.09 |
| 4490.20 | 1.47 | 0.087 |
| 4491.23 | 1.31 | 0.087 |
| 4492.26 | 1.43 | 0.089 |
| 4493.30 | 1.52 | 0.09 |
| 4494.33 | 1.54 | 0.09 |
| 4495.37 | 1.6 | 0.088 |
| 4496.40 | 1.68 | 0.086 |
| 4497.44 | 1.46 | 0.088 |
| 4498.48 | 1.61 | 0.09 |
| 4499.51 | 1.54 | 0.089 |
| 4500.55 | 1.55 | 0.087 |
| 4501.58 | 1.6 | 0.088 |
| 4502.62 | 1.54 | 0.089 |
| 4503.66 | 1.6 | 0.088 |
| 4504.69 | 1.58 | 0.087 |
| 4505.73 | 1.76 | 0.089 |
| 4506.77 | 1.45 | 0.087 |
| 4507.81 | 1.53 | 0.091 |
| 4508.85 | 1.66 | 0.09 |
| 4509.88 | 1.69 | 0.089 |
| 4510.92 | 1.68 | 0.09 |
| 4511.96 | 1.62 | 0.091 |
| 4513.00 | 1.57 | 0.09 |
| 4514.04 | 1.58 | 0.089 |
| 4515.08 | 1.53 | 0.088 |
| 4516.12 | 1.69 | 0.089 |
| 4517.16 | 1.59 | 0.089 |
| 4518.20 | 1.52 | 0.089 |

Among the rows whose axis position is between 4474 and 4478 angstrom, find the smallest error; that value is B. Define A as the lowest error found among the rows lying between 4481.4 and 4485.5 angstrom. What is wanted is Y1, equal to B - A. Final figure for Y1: 0.0010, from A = 0.0880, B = 0.0890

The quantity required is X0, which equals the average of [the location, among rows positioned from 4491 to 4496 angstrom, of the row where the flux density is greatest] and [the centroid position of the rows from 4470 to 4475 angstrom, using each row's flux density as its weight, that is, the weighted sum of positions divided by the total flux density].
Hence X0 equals 4484.0 angstrom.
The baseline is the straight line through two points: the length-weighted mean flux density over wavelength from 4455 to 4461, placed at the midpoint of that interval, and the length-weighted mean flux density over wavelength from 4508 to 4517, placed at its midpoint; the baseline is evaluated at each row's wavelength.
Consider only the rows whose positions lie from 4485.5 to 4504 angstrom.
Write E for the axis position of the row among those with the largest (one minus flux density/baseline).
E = 4491.23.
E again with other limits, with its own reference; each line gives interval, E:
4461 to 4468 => 4464.42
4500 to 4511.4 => 4506.77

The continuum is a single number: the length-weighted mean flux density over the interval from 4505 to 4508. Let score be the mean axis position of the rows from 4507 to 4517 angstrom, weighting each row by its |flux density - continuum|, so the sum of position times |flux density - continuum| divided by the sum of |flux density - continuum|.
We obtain 4511.7 angstrom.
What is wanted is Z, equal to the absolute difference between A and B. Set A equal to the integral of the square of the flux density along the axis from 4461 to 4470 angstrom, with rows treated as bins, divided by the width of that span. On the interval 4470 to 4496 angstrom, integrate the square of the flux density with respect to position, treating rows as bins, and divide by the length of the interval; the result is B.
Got 0.06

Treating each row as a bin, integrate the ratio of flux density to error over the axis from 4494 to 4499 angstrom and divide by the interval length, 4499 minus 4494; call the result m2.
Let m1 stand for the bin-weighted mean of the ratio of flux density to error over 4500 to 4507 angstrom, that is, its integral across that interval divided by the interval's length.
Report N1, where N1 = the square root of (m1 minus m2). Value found 0.4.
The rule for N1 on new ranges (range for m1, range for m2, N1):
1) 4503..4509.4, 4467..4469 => 1.1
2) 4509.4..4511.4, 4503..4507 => 0.7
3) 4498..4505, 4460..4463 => 1.0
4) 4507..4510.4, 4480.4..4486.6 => 1.3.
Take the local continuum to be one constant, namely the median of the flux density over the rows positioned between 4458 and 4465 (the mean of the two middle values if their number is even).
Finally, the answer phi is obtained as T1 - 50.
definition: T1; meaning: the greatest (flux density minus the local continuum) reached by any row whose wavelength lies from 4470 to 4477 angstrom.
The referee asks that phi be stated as -49.9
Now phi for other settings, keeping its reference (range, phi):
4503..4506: -49.8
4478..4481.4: -50.1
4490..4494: -50.0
